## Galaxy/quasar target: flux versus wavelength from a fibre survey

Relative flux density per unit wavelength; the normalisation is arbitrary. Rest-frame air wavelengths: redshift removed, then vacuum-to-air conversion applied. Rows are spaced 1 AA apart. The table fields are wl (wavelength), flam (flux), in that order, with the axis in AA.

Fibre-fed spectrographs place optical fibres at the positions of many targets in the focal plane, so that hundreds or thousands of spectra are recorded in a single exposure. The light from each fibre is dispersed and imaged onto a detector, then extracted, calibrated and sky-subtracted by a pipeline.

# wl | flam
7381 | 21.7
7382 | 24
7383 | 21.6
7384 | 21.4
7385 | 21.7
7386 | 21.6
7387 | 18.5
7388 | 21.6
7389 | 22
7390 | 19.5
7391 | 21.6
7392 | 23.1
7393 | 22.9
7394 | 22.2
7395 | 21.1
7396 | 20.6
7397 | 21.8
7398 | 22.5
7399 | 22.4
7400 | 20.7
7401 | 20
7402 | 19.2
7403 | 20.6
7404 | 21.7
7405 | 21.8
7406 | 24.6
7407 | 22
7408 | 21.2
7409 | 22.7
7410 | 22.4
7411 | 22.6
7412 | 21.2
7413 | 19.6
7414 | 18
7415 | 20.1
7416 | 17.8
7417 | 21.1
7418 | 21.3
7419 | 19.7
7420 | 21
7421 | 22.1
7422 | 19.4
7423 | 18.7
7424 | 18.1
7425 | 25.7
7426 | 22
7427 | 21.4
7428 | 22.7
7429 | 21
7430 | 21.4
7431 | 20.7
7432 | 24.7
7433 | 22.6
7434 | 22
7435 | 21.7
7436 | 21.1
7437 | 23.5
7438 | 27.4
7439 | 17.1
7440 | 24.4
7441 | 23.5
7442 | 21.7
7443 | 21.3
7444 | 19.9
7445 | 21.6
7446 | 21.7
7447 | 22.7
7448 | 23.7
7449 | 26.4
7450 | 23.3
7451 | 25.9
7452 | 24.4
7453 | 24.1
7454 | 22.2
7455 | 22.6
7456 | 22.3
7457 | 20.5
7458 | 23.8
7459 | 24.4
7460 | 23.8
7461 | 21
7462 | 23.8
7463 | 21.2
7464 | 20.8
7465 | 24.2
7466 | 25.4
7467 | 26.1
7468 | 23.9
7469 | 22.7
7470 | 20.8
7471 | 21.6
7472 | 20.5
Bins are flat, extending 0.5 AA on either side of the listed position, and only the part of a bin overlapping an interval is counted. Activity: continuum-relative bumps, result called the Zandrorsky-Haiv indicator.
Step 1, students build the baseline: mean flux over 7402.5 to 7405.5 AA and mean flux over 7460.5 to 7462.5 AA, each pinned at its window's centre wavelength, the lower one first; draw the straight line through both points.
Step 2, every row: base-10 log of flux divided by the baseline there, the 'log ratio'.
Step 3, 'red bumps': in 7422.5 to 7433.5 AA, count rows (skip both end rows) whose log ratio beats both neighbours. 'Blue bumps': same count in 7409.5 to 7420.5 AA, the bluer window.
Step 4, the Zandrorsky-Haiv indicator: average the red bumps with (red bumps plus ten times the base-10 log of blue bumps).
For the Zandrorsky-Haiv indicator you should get 6.4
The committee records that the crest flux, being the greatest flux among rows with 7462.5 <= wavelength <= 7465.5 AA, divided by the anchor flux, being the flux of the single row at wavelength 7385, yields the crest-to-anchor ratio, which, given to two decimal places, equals 1.12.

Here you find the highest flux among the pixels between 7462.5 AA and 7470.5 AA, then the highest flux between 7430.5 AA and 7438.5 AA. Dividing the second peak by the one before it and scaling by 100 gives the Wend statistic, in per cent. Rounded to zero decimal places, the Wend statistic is 105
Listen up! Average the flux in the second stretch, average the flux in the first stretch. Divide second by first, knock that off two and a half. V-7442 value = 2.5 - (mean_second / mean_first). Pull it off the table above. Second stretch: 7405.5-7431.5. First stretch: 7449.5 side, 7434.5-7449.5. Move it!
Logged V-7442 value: 1.56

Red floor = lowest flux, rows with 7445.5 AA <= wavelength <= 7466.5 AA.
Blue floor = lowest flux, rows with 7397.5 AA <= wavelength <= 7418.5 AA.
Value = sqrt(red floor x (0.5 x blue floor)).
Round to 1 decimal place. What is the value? 13.5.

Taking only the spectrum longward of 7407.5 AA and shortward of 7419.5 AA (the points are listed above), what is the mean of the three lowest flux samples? 18.5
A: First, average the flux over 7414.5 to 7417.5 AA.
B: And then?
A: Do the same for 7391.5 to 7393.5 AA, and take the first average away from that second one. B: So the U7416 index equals 3.3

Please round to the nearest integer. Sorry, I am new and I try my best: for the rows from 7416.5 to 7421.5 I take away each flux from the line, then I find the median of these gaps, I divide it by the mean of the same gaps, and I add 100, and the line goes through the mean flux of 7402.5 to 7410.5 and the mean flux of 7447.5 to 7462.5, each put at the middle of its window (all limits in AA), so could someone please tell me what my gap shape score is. 101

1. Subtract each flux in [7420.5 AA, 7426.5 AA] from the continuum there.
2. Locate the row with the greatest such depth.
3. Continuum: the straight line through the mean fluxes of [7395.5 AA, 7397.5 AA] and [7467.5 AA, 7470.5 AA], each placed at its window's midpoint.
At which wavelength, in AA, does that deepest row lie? 7424 AA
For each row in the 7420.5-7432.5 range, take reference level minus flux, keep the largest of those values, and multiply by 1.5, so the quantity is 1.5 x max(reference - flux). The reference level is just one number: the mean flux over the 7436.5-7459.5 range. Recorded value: 7.3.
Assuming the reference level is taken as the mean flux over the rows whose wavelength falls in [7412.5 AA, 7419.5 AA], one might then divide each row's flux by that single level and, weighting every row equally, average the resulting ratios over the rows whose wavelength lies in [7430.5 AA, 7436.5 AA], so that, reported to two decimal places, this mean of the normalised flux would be 1.13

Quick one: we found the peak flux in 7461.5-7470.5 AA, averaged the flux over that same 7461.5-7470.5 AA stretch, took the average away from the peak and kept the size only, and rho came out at 2.9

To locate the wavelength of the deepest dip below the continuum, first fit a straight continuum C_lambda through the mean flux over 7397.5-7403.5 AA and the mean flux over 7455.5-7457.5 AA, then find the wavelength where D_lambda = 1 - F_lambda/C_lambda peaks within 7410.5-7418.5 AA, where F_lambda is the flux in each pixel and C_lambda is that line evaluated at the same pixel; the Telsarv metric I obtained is 7416 AA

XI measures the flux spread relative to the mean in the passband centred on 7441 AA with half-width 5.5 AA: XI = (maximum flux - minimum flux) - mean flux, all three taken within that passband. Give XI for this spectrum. -11.8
